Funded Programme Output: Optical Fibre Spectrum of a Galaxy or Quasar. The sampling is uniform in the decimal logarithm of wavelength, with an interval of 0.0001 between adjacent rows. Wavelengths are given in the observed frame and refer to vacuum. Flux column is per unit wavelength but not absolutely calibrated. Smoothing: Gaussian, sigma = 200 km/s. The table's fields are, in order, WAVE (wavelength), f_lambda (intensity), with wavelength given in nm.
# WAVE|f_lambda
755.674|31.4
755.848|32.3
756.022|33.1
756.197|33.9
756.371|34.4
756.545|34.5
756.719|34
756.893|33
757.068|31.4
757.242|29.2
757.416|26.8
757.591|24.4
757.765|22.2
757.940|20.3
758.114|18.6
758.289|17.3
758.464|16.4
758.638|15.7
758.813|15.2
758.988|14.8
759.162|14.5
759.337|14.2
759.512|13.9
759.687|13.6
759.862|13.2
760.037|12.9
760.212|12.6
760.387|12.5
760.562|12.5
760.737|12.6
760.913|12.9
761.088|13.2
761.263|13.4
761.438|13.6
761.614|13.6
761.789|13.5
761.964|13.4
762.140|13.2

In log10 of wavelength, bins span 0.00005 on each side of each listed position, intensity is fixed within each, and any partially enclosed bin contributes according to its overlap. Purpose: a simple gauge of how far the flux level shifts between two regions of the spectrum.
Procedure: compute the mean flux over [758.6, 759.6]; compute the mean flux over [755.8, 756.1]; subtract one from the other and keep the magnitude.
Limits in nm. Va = 18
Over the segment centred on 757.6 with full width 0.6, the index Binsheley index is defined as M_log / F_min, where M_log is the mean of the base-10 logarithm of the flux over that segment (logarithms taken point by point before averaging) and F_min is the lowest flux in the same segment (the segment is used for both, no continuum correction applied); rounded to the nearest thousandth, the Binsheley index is 0.062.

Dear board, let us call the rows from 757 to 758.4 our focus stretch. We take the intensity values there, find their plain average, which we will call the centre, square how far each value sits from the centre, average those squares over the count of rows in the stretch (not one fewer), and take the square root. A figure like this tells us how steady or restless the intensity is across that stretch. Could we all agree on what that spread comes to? 4.7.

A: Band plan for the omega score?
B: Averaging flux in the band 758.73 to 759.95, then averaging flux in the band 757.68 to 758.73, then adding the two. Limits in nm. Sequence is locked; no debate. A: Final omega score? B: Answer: 33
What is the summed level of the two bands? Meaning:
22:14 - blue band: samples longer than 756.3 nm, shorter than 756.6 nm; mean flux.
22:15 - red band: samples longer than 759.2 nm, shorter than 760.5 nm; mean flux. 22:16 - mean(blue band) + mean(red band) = 48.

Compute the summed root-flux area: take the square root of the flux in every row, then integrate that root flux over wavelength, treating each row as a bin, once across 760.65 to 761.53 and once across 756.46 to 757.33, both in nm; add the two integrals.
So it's 8.1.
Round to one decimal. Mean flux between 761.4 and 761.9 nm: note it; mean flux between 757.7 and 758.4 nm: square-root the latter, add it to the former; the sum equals 18.0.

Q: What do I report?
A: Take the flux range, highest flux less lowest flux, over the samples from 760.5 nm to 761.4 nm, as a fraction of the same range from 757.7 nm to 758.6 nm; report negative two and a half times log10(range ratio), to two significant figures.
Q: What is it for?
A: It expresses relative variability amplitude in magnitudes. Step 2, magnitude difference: 2.0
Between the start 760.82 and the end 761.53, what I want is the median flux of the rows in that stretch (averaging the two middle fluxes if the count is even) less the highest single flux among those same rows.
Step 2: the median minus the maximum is -0.3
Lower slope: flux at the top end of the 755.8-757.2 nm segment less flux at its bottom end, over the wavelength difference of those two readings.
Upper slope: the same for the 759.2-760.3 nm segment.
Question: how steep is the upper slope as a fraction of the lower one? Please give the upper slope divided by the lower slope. 2.5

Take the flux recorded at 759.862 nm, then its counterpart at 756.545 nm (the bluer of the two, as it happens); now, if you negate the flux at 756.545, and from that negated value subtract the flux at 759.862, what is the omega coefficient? -48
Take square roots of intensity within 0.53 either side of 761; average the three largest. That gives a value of 3.7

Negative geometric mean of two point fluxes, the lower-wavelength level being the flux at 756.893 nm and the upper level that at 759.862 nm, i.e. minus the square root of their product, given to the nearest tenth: -20.9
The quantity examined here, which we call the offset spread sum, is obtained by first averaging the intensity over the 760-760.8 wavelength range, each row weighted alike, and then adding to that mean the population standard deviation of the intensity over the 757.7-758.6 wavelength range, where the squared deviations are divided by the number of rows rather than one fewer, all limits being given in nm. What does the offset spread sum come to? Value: 14.7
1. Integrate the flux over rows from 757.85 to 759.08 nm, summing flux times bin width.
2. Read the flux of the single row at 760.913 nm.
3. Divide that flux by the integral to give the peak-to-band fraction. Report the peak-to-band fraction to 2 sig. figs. 0.62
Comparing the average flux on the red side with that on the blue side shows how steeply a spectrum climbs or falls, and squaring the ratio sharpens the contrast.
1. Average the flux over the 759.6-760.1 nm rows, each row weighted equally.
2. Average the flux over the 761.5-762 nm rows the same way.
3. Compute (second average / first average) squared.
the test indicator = 1.0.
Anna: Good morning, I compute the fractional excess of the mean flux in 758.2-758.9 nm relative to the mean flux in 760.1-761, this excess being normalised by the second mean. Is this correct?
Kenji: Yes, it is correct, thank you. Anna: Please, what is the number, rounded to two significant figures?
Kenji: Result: 0.28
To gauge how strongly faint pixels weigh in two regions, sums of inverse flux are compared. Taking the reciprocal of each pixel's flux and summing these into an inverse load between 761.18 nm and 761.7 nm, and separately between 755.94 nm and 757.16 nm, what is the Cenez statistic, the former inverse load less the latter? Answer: 0.01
